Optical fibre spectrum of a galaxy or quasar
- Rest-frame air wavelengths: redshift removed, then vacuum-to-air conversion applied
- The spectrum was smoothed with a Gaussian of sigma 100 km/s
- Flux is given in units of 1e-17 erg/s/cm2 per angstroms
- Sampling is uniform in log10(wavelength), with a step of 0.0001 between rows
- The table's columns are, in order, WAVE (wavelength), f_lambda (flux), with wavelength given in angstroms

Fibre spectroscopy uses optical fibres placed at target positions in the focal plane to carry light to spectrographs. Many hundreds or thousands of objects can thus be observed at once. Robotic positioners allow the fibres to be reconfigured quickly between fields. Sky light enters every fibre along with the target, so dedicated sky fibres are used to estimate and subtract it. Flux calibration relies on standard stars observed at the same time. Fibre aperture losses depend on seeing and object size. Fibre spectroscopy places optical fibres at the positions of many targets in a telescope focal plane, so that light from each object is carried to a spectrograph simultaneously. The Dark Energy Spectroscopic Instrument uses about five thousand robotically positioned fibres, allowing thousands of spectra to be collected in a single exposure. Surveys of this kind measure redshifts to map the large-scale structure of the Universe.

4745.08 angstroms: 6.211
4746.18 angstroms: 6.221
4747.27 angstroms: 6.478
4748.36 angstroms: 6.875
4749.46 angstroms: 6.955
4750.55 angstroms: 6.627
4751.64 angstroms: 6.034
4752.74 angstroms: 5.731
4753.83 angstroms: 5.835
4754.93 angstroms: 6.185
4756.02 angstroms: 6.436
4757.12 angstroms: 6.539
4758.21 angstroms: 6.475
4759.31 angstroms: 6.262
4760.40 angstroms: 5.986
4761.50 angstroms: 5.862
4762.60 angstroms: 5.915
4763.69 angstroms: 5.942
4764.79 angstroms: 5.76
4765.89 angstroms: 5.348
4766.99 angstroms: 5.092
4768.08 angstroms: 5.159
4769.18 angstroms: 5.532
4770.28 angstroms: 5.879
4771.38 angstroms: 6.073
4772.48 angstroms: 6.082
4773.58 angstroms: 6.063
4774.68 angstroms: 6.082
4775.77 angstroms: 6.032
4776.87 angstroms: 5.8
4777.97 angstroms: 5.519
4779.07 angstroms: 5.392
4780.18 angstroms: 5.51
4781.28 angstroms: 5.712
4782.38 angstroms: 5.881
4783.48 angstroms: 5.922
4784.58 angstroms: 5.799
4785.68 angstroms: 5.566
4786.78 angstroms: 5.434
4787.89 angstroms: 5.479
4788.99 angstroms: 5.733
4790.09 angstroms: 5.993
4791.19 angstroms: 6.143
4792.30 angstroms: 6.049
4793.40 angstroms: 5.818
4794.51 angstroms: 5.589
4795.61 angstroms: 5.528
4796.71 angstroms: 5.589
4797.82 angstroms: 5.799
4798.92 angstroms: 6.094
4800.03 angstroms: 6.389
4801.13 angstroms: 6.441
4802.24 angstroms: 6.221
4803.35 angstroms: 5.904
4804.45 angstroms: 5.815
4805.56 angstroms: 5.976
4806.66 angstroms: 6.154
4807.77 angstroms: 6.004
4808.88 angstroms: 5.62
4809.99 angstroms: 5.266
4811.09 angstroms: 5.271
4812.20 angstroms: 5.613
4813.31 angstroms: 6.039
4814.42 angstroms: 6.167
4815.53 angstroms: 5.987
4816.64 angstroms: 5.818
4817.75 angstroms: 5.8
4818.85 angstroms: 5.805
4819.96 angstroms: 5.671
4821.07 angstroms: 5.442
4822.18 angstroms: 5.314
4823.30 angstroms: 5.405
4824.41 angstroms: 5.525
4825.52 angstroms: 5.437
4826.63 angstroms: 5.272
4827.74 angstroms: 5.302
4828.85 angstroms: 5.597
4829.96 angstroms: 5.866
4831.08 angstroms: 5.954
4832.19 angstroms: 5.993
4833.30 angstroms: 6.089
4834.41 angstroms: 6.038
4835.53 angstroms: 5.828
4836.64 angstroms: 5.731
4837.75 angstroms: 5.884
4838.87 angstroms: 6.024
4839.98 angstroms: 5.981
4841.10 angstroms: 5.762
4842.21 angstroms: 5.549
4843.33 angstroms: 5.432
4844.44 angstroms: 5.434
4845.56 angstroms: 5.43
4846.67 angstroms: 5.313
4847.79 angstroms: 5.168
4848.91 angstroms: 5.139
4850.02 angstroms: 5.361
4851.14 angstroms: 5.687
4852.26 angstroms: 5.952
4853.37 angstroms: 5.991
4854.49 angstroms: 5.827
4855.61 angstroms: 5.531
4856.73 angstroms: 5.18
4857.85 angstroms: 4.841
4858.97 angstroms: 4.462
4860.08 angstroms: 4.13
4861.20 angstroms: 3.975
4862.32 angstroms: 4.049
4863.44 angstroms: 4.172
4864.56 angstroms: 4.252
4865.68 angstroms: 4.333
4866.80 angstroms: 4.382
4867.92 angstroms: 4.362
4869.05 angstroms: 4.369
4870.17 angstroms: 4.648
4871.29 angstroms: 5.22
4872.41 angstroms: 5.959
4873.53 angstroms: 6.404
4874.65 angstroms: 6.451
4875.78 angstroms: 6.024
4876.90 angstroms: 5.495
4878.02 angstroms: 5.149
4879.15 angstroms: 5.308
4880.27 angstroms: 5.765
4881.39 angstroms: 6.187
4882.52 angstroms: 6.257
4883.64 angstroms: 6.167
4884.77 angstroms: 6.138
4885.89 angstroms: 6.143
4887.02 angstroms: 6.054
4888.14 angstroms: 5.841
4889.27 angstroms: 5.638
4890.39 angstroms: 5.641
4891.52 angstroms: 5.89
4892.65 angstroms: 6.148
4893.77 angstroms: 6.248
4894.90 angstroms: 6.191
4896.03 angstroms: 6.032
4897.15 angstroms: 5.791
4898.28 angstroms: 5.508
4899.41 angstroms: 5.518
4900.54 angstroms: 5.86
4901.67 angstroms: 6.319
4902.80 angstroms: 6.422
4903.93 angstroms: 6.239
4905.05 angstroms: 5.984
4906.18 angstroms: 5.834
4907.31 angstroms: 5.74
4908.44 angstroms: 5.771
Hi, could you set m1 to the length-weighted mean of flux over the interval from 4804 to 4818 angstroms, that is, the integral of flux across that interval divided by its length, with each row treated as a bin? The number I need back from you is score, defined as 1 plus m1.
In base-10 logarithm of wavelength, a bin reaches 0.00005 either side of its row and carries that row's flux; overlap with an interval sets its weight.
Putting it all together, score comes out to 6.81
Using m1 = 5.81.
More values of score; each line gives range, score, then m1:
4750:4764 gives 7.15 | 6.15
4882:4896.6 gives 7.03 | 6.03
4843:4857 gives 6.50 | 5.50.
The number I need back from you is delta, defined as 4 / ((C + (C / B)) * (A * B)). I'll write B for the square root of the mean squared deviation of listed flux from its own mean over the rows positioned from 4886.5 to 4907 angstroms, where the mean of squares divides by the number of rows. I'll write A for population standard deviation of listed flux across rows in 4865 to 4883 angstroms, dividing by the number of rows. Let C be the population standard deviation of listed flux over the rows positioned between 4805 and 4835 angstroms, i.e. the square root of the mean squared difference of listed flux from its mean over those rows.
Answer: 14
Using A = 0.8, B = 0.27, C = 0.298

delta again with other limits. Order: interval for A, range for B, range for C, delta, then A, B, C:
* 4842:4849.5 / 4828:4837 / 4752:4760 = 84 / 0.1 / 0.15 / 0.293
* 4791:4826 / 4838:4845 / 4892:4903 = 33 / 0.3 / 0.24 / 0.306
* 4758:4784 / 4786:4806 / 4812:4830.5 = 35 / 0.3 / 0.29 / 0.266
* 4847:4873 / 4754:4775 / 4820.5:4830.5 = 24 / 0.7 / 0.40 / 0.174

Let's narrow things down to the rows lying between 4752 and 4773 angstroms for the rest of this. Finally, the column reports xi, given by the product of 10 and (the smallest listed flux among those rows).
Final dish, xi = 50.9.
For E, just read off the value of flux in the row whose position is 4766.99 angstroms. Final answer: 5.092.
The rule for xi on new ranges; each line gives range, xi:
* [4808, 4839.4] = 52.7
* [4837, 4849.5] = 51.4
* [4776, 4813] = 52.7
